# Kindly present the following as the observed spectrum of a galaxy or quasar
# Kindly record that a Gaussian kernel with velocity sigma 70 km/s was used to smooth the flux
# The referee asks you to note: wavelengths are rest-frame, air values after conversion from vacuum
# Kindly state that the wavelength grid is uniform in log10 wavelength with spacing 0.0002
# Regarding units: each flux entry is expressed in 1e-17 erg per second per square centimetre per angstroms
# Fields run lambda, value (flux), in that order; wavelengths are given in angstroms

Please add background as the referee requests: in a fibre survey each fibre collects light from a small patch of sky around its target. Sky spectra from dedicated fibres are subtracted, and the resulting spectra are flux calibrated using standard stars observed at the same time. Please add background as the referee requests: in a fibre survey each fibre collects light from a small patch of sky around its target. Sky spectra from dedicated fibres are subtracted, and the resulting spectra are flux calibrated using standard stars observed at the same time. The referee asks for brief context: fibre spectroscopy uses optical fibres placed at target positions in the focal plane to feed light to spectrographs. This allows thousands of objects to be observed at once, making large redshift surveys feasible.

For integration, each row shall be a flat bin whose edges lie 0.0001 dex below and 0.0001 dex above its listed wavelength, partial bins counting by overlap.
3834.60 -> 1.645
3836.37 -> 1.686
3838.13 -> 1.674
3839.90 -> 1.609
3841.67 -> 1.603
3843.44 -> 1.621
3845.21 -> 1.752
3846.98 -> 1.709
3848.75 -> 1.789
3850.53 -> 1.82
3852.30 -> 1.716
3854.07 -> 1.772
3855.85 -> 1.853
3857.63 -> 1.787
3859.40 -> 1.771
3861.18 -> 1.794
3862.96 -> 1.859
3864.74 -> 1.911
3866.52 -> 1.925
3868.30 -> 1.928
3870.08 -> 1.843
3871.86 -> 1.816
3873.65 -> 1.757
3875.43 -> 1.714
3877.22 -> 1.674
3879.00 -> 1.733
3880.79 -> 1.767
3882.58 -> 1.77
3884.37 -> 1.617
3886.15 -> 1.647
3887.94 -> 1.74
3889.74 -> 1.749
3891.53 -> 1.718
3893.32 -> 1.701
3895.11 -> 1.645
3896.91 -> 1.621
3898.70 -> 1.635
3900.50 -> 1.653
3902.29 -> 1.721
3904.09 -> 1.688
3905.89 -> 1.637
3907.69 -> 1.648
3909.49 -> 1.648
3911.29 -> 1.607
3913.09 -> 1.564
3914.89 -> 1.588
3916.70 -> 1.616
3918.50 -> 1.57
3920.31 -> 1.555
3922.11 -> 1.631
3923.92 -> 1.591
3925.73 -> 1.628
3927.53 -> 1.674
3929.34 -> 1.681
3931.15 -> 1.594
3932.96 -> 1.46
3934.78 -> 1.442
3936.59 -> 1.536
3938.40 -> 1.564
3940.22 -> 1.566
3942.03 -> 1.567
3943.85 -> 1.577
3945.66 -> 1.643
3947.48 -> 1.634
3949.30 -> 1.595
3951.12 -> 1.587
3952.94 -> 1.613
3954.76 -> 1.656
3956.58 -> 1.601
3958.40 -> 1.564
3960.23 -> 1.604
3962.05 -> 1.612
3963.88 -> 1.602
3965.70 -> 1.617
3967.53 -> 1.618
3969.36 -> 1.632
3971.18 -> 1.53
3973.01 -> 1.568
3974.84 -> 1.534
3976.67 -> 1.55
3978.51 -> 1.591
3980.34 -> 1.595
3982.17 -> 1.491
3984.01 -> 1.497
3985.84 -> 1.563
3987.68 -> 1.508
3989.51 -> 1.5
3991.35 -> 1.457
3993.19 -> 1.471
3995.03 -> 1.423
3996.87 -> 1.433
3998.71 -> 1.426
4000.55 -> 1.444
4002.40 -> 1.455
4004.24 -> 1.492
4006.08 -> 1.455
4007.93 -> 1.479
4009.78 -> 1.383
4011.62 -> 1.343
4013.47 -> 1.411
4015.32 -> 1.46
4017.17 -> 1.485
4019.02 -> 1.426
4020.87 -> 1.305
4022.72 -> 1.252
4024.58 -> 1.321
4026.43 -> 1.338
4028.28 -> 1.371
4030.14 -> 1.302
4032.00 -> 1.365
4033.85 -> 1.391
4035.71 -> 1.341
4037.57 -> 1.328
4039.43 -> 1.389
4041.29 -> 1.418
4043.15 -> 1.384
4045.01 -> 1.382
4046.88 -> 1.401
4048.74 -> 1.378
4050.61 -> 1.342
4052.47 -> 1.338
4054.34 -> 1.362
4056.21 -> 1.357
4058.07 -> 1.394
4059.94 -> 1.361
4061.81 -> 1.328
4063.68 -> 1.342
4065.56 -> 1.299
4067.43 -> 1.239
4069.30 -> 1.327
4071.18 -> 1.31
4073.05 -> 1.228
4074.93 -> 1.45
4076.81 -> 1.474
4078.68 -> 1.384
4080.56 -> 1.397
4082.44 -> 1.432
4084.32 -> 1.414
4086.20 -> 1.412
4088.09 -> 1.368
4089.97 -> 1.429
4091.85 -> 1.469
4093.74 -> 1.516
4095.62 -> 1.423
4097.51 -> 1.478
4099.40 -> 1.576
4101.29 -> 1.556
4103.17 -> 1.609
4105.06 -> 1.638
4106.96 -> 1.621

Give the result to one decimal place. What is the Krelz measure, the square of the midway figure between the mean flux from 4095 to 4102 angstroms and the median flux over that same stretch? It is 2.3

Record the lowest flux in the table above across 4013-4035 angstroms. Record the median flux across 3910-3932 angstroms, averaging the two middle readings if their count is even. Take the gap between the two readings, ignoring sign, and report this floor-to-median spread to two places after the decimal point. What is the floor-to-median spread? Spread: 0.35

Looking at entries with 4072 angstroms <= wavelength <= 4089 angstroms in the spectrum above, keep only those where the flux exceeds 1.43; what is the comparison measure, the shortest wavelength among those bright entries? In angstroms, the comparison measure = 4074.93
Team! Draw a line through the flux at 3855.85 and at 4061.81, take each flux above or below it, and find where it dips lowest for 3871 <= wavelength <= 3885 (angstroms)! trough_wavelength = 3884.37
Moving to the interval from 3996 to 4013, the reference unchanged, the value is 4011.62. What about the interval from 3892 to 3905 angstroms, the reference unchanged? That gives 3896.91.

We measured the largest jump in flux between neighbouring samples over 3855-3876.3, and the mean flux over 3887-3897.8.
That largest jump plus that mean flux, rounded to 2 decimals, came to 1.78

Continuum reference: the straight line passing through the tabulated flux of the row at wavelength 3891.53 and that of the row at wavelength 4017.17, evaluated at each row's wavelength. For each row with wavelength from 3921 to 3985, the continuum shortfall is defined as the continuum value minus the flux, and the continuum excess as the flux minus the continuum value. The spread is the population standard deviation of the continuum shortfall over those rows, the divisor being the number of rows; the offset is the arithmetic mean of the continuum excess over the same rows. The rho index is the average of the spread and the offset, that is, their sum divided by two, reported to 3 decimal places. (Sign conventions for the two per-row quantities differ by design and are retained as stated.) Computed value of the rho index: 0.019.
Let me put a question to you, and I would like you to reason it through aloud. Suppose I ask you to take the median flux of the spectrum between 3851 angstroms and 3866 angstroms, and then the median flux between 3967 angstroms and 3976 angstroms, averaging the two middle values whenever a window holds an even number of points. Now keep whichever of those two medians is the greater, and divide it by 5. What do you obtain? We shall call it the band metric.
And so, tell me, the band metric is 0.358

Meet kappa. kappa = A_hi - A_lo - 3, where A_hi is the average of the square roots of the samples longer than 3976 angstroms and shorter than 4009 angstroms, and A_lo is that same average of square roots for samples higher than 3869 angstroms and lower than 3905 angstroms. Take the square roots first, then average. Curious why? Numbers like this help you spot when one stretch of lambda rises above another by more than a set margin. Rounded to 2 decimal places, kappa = -3.09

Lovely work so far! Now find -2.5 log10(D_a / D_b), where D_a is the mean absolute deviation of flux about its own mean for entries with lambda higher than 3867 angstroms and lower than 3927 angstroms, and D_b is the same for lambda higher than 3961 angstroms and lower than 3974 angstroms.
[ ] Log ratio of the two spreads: -1.0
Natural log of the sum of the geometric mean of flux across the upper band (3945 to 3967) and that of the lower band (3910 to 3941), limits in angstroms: 1.16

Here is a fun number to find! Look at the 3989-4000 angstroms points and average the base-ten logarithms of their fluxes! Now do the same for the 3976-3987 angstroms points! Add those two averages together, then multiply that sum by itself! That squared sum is 0.123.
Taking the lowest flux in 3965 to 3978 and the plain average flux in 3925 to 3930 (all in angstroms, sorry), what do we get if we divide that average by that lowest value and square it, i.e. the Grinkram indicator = 1.18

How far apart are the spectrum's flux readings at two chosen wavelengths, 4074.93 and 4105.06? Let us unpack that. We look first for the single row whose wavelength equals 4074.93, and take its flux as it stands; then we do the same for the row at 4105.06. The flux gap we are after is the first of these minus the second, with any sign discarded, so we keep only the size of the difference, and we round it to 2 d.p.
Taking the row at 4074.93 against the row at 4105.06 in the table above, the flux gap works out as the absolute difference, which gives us 0.19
